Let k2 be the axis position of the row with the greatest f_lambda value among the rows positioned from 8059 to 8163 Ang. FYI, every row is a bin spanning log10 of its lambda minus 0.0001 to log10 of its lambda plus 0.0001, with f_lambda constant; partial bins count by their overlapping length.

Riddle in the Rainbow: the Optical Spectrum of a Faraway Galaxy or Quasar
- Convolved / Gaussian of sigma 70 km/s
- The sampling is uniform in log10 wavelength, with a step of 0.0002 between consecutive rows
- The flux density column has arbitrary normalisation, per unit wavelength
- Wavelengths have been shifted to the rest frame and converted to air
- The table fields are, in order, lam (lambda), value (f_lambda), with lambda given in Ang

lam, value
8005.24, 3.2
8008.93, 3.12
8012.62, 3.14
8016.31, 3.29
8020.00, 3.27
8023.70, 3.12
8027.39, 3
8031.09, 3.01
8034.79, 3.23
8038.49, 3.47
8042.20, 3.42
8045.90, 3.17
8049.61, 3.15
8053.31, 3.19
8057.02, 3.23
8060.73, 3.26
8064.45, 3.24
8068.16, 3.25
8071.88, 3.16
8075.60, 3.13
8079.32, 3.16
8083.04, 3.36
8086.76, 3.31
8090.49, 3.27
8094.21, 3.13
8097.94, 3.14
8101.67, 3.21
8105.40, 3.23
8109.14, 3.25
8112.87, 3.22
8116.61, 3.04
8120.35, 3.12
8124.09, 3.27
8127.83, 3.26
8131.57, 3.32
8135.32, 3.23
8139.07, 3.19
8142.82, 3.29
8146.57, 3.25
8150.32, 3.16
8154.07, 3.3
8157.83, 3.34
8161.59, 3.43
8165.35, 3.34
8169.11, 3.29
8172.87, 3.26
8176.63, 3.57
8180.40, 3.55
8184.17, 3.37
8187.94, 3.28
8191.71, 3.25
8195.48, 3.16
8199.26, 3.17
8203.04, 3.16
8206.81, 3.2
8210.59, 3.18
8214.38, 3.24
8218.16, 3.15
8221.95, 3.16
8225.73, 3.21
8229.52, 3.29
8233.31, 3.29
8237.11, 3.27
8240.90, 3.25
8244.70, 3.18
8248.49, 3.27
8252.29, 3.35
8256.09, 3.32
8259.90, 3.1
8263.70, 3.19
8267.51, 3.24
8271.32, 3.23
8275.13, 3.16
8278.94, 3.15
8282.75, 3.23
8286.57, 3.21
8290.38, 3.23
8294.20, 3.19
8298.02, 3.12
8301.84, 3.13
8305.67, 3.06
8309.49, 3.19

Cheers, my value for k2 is 8161.59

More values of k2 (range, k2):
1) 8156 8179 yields 8176.63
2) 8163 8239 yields 8176.63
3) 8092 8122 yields 8109.14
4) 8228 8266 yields 8252.29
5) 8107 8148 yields 8131.57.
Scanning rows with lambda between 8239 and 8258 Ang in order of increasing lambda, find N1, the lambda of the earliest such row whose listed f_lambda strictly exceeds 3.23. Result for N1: 8240.90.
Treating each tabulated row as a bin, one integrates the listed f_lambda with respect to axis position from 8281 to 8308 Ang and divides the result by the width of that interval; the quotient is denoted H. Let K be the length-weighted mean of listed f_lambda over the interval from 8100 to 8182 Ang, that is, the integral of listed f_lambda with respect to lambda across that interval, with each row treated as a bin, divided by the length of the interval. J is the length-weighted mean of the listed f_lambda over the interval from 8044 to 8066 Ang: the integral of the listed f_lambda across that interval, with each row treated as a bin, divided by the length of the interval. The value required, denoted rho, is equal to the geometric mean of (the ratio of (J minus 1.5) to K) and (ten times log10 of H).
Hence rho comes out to 1.61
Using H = 3.17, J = 3.21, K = 3.28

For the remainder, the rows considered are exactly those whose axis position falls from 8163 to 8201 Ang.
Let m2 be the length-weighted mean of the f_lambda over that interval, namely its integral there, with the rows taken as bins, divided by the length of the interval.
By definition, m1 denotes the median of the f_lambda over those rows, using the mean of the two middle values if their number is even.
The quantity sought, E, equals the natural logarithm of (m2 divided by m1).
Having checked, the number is 0.0124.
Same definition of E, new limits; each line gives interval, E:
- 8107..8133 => -0.0124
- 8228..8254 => 0.0002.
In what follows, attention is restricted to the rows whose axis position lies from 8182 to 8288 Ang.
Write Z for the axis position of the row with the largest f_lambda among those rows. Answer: 8184.17 Ang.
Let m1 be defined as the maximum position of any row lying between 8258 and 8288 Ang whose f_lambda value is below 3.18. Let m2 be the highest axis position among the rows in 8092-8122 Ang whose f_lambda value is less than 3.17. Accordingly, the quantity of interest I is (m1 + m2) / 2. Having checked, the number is 8199.6 Ang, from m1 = 8278.94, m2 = 8120.35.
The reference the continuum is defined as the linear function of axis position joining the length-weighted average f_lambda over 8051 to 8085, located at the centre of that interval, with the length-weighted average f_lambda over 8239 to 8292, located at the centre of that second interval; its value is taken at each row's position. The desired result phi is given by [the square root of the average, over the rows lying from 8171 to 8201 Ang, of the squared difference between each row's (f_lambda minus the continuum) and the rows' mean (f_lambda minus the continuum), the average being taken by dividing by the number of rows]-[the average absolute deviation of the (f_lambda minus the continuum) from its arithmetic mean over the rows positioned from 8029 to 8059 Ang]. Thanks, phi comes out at 0.043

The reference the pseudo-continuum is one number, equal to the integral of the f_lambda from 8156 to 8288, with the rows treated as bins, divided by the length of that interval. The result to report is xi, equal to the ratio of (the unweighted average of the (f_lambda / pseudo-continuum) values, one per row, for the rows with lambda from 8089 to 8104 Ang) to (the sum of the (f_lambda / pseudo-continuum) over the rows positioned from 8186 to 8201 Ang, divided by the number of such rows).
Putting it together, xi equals 0.99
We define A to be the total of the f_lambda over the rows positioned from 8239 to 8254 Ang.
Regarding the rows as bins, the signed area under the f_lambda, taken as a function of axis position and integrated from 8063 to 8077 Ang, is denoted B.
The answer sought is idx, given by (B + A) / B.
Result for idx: 1.292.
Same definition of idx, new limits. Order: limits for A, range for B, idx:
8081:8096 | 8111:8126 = 1.275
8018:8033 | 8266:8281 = 1.259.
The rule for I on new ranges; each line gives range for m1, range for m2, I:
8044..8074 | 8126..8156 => 8111.1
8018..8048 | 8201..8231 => 8133.9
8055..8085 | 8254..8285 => 8179.1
